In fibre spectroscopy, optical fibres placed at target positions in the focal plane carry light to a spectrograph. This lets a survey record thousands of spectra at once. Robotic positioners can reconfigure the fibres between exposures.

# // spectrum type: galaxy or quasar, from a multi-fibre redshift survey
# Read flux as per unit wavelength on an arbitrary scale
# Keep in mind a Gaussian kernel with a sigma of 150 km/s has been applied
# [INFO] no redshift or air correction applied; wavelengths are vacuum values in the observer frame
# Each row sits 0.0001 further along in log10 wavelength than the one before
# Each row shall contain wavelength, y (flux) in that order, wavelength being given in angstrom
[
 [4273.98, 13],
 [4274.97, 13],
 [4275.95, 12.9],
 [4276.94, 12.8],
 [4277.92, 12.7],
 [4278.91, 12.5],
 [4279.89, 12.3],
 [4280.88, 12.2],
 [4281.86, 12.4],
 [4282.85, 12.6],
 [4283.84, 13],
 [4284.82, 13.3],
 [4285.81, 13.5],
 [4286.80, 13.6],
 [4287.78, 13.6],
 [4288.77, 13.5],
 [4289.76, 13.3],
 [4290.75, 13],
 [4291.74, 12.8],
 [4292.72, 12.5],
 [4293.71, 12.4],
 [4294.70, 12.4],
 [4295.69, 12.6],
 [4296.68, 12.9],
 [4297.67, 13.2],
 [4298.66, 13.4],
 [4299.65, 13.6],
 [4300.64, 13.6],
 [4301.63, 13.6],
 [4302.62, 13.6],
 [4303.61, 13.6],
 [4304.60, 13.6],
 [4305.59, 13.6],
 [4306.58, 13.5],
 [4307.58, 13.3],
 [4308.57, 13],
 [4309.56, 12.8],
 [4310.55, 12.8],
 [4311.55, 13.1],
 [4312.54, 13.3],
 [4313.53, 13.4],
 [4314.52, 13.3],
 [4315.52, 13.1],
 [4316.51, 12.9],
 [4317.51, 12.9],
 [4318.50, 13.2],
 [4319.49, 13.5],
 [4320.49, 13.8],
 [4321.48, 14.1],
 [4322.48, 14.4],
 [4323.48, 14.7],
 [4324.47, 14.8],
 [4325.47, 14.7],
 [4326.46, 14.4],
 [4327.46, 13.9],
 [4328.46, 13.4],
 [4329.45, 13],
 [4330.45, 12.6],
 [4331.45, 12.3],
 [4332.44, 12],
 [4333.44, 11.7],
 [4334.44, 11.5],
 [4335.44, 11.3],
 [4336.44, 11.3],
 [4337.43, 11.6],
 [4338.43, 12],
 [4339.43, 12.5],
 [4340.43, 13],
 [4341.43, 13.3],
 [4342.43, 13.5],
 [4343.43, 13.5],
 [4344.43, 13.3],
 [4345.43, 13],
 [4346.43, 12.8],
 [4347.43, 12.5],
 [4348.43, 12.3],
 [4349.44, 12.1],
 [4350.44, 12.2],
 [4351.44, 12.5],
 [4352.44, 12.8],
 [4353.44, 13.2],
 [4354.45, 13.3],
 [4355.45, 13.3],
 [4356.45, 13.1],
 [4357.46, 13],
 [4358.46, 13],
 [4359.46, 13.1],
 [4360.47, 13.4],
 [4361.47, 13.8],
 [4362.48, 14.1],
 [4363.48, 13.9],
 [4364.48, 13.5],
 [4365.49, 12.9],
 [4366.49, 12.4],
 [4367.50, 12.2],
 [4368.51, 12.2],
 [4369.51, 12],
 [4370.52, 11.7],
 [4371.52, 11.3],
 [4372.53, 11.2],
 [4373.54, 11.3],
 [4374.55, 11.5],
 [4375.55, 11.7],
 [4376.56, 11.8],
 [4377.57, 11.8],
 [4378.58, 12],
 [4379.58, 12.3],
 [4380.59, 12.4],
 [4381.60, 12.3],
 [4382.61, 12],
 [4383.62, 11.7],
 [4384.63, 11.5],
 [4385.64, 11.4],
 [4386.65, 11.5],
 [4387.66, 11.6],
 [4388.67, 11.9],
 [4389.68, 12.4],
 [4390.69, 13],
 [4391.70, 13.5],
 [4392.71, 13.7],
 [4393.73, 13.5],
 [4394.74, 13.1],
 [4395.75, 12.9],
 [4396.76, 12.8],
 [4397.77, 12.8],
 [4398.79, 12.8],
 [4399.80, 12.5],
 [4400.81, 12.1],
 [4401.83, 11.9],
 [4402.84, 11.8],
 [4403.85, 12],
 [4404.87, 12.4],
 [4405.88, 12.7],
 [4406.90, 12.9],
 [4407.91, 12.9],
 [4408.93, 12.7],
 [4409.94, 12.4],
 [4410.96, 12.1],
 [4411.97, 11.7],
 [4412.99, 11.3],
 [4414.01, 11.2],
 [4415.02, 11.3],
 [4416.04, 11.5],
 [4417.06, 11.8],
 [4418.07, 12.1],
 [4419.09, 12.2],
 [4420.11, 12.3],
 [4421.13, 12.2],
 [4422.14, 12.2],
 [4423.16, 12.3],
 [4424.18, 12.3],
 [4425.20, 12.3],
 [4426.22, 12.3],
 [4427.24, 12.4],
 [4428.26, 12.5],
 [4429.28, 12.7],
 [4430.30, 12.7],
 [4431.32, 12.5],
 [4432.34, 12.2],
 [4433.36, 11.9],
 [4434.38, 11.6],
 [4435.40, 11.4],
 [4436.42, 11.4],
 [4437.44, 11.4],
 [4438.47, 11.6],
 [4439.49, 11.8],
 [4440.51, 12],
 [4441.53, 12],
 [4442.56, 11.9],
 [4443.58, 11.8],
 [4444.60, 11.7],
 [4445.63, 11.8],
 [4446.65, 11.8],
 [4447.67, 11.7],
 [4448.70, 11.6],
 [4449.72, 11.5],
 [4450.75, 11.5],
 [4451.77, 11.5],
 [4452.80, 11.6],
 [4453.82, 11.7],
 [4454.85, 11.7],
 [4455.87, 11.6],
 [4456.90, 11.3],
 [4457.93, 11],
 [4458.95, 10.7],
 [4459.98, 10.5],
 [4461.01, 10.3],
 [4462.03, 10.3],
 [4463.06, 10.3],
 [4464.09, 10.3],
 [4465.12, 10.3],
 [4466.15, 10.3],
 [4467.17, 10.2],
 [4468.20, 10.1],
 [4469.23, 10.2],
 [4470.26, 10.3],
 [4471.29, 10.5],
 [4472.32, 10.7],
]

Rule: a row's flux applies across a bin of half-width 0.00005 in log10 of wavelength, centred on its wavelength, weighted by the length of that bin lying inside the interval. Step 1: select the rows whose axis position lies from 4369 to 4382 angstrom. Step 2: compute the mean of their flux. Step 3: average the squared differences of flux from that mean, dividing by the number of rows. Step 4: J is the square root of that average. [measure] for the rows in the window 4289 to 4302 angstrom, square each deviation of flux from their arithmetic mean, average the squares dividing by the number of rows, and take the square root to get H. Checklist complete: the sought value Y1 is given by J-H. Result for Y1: -0.1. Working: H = 0.44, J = 0.4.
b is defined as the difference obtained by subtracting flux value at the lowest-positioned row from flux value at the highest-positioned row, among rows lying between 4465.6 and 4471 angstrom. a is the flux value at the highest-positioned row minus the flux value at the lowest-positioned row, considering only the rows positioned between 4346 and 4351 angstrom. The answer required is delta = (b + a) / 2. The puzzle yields -0.3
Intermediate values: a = -0.60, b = 0.00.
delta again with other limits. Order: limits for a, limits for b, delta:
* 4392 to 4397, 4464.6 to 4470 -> -0.5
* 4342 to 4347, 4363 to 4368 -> -1.2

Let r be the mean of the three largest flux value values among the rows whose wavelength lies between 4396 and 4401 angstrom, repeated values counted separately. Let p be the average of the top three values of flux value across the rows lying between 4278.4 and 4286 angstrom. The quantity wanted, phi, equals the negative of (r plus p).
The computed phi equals -26.1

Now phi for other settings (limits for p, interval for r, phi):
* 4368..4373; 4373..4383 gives -24.3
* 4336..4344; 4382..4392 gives -26.4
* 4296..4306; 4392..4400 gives -27.0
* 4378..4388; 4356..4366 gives -26.3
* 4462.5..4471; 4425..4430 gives -22.8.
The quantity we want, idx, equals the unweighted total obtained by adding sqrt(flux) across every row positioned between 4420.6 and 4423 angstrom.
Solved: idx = 6.99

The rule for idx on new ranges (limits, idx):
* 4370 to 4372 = 6.78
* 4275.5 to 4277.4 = 7.17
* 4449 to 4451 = 6.78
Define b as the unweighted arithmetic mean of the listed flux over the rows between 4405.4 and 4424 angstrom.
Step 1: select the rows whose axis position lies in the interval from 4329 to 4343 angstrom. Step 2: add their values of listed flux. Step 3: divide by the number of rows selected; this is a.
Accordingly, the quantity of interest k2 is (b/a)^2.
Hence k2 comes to 1.0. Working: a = 12.3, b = 12.1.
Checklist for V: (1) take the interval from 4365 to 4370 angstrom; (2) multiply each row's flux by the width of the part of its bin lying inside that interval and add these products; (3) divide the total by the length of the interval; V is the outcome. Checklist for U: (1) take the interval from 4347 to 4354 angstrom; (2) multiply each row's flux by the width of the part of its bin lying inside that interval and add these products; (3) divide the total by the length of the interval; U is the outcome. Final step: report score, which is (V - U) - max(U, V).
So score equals -12.7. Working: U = 12.5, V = 12.3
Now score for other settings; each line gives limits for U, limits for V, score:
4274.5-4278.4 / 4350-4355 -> -12.9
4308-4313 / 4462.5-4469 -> -15.8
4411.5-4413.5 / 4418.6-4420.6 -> -11.5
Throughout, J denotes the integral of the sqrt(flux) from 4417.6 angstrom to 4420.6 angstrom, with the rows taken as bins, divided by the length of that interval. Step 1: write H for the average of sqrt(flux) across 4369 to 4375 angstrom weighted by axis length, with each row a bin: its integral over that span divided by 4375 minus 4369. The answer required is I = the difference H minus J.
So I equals -0.1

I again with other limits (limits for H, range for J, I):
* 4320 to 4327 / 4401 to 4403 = 0.4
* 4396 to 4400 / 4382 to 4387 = 0.2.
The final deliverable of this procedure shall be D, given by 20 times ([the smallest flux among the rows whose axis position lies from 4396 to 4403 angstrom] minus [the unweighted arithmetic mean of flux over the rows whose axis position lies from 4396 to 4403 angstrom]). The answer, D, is -12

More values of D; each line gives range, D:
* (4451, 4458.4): -10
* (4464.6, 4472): -3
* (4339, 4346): -13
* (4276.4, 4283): -6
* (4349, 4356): -13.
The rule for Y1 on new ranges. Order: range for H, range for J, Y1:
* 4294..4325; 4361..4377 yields 0.4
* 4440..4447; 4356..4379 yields 0.8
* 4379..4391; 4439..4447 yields -0.4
